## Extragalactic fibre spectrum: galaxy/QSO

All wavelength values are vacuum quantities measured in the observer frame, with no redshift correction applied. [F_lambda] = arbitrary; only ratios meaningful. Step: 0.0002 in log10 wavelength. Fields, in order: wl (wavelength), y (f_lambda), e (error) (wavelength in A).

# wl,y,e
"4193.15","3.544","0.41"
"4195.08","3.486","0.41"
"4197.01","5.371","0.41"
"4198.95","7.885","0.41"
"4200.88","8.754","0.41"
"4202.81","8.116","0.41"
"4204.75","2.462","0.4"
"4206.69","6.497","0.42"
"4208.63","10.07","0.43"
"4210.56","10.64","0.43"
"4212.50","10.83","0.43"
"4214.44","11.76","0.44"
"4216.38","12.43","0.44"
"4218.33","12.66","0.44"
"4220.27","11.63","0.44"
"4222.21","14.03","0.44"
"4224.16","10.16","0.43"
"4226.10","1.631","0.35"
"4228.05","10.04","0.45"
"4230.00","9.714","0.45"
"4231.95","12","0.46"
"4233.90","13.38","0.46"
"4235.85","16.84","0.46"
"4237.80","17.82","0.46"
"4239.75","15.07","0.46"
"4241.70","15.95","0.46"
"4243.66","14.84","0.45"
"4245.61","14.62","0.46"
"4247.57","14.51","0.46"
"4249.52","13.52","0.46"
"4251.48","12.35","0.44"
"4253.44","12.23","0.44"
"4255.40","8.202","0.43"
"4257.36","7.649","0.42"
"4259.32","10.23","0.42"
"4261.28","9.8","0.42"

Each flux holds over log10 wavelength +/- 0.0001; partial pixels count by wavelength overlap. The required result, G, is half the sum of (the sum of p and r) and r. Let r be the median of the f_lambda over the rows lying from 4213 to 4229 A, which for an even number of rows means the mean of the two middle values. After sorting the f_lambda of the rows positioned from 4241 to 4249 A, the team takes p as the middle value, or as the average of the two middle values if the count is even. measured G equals 19.1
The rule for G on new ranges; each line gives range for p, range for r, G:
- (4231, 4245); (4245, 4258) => 19.9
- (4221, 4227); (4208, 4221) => 16.7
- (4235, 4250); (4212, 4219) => 19.6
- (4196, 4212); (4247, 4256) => 16.4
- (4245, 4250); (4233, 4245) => 22.8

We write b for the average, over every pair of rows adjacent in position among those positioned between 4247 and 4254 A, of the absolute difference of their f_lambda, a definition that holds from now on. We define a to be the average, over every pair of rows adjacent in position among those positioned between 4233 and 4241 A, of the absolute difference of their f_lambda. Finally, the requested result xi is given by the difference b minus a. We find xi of -1.6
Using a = 2.4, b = 0.76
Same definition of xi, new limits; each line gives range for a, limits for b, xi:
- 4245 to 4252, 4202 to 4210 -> 3.7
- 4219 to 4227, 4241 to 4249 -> -4.5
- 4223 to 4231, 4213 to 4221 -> -5.1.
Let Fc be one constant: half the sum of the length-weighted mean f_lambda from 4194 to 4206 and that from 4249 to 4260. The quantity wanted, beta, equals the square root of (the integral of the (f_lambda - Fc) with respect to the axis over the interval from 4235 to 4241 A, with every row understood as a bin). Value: 7.0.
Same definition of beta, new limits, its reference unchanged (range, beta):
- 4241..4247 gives 6.4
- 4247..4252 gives 5.1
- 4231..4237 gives 5.9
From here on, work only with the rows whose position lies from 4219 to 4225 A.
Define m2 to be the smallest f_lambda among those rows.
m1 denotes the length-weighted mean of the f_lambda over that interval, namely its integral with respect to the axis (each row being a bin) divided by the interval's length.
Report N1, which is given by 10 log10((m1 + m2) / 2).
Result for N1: 10.4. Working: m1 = 12.0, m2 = 10.16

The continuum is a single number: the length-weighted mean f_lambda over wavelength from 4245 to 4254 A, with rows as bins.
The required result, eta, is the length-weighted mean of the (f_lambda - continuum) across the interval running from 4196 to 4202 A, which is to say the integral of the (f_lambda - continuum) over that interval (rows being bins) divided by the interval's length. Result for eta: -6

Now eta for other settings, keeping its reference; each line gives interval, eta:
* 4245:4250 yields 1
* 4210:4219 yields -2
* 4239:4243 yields 2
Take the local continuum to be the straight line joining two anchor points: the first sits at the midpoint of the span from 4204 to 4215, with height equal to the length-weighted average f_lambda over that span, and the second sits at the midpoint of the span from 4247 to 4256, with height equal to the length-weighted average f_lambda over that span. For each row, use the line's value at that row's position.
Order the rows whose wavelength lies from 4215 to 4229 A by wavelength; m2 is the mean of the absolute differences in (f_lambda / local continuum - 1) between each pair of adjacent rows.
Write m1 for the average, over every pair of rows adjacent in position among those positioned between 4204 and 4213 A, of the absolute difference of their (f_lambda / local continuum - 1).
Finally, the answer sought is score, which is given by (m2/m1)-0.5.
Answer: 1.3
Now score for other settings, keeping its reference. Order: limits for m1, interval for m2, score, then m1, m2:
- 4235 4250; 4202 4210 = 5.0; 0.10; 0.52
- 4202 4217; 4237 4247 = 0.0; 0.25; 0.12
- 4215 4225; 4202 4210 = 2.2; 0.19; 0.52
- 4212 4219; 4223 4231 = 12.6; 0.04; 0.57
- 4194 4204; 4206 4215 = 0.2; 0.18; 0.13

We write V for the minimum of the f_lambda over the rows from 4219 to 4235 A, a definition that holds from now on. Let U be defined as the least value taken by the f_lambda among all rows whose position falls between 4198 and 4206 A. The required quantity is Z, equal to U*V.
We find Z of 4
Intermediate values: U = 2.462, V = 1.631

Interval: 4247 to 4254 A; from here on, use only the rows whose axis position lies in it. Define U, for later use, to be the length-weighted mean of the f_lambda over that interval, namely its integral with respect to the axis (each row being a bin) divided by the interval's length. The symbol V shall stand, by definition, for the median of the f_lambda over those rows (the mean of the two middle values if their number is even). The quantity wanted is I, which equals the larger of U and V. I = 13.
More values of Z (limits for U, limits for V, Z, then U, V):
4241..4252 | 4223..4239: 20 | 12.35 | 1.631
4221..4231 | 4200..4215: 4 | 1.631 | 2.462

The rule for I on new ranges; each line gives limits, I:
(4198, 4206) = 8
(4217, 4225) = 12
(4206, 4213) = 10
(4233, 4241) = 16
